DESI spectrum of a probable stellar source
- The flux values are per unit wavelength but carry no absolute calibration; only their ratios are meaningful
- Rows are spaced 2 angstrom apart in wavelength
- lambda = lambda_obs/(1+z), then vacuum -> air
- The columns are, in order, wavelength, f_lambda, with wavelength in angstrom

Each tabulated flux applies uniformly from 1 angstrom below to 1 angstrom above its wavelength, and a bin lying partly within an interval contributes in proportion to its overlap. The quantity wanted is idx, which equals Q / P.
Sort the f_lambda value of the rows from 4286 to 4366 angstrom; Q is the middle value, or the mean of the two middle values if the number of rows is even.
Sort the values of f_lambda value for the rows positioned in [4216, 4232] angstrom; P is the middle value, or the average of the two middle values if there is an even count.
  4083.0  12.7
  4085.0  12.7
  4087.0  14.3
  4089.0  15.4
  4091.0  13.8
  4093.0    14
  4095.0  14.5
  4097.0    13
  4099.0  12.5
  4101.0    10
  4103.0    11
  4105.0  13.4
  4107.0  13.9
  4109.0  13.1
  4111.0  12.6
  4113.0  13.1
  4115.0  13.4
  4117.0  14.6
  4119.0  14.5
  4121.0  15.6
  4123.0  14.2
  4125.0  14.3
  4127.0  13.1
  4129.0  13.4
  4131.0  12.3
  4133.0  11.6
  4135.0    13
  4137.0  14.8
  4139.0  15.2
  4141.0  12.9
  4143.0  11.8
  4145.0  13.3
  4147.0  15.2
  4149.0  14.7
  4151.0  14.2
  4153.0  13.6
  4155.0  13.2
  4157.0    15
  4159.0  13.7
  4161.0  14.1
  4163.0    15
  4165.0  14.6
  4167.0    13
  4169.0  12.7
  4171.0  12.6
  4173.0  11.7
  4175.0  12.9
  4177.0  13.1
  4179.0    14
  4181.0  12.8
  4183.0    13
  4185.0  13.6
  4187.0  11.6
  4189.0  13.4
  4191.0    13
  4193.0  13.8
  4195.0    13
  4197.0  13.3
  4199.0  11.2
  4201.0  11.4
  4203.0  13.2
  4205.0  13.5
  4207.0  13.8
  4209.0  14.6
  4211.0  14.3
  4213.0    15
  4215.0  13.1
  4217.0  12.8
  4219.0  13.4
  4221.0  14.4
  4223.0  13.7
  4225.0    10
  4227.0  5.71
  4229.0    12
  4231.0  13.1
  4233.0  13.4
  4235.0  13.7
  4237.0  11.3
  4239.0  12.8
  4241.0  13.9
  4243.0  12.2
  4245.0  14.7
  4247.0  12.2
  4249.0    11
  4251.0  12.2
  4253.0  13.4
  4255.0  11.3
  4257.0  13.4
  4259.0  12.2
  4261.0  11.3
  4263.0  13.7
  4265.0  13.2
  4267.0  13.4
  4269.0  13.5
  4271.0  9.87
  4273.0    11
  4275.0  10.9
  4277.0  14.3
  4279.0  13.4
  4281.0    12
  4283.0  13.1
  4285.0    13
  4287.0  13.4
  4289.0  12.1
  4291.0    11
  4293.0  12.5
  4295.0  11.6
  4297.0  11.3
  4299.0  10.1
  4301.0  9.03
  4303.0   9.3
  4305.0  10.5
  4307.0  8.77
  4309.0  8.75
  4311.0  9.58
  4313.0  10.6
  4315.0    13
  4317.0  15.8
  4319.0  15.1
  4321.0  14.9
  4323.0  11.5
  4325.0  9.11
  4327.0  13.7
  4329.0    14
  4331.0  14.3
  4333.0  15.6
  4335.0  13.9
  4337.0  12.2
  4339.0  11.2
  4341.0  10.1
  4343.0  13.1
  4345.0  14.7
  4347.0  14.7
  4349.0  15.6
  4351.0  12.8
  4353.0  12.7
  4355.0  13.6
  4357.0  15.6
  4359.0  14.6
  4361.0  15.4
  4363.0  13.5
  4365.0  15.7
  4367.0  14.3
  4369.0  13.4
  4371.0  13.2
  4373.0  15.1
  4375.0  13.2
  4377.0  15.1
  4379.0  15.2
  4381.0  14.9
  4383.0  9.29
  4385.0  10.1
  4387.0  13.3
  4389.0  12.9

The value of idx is 1.00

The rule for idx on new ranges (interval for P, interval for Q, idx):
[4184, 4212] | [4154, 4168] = 1.06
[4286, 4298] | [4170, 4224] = 1.11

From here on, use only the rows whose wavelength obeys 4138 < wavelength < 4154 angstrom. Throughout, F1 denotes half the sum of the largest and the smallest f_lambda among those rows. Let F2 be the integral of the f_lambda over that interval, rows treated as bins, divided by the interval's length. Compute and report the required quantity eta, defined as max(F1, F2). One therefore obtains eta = 13.9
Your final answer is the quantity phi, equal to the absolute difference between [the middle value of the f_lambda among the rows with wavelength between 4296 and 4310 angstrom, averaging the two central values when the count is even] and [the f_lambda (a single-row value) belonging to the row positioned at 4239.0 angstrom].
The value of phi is 3.50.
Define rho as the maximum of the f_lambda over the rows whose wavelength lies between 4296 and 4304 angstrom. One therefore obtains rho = 11.3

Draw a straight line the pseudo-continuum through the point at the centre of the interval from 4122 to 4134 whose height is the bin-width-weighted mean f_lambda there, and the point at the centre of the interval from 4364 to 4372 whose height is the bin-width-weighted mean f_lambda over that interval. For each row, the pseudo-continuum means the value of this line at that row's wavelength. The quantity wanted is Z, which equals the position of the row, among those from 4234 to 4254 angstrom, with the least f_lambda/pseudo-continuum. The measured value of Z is 4249.0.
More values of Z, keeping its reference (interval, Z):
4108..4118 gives 4111.0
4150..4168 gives 4167.0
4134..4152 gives 4143.0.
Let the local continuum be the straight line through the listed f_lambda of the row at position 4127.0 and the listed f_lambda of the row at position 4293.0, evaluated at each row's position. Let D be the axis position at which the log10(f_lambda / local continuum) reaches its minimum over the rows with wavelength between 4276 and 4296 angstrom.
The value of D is 4291.0 angstrom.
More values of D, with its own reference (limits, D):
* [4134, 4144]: 4143.0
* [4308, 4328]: 4309.0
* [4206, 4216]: 4215.0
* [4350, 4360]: 4353.0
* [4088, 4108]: 4101.0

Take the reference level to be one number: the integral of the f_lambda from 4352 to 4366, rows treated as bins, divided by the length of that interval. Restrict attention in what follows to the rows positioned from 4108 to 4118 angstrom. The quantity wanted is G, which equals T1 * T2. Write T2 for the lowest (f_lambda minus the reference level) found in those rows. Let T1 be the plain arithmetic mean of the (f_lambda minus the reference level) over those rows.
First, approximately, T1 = -1.1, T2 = -2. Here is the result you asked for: 2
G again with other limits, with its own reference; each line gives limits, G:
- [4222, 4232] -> 31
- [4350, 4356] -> 2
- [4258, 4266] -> 6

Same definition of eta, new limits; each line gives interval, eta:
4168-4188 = 12.8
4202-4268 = 12.8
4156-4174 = 13.6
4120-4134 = 13.6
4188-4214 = 13.3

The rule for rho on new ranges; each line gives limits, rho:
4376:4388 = 15.2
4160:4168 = 15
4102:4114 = 13.9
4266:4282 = 14.3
